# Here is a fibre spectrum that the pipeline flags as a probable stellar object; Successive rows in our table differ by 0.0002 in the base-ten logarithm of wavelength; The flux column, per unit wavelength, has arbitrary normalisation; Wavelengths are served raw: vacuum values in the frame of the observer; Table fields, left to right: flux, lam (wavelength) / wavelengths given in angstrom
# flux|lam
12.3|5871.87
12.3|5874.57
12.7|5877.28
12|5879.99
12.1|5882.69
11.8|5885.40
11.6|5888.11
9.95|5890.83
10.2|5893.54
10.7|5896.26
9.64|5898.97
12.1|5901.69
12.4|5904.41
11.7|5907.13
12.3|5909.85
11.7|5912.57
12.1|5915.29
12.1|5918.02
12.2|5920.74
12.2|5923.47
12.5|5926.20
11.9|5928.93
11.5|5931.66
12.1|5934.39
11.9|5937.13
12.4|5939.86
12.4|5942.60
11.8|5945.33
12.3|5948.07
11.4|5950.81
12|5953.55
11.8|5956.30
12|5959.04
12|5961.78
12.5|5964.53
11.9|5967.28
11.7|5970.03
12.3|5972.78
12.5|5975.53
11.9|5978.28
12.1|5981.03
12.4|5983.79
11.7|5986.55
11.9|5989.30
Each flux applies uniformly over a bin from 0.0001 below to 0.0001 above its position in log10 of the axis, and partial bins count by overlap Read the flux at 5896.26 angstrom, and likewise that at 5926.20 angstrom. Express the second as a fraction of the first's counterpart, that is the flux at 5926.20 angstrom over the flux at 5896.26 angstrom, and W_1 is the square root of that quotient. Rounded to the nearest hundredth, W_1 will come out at 1.08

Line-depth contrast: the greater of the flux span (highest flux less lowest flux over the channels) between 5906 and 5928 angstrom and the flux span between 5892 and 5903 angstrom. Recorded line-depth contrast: 2.5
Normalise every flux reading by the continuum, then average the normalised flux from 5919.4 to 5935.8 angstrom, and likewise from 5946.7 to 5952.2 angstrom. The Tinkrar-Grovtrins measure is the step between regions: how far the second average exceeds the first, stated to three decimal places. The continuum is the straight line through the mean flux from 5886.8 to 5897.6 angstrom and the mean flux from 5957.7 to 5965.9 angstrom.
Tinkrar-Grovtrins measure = -0.062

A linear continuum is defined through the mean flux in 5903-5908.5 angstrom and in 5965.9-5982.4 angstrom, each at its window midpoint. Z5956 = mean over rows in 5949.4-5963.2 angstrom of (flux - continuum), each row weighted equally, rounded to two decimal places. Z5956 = -0.22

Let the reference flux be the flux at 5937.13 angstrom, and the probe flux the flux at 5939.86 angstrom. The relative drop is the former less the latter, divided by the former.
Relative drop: -0.042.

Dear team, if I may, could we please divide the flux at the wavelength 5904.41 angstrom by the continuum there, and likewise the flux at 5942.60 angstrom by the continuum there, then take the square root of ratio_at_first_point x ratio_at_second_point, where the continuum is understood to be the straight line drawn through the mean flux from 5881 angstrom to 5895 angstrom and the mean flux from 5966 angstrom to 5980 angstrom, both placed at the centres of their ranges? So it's 1.08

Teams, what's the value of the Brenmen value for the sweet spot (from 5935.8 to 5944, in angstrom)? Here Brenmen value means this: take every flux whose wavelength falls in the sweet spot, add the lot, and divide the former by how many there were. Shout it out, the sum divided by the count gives 12.2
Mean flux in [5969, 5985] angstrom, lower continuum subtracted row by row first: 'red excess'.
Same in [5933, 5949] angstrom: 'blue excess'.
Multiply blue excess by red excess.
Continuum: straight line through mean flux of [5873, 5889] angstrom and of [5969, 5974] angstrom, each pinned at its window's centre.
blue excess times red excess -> 0.02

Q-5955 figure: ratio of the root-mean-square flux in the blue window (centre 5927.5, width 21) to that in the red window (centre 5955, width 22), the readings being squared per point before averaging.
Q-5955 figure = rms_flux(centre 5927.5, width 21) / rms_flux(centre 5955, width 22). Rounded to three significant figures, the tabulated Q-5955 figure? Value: 1.01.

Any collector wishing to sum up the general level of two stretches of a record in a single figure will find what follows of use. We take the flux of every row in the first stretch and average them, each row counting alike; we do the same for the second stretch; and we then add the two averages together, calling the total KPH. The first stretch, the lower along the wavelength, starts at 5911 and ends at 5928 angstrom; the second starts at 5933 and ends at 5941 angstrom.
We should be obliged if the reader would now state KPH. 24.3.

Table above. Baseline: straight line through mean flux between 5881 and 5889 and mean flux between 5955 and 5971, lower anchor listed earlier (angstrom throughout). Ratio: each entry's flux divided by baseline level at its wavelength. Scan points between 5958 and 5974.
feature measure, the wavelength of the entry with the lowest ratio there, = 5970.03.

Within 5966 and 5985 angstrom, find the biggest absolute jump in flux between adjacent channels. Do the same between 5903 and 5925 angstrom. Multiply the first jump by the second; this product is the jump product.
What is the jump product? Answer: 0.42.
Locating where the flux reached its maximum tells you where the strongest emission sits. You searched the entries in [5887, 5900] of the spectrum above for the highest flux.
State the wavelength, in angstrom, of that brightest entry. 5888.11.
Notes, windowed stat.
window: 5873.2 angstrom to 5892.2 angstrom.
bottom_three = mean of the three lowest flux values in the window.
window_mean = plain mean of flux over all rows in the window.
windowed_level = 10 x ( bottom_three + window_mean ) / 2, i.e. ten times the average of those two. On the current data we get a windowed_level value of 114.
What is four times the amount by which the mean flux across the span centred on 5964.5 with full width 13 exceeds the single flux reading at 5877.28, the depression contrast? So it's -2.7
